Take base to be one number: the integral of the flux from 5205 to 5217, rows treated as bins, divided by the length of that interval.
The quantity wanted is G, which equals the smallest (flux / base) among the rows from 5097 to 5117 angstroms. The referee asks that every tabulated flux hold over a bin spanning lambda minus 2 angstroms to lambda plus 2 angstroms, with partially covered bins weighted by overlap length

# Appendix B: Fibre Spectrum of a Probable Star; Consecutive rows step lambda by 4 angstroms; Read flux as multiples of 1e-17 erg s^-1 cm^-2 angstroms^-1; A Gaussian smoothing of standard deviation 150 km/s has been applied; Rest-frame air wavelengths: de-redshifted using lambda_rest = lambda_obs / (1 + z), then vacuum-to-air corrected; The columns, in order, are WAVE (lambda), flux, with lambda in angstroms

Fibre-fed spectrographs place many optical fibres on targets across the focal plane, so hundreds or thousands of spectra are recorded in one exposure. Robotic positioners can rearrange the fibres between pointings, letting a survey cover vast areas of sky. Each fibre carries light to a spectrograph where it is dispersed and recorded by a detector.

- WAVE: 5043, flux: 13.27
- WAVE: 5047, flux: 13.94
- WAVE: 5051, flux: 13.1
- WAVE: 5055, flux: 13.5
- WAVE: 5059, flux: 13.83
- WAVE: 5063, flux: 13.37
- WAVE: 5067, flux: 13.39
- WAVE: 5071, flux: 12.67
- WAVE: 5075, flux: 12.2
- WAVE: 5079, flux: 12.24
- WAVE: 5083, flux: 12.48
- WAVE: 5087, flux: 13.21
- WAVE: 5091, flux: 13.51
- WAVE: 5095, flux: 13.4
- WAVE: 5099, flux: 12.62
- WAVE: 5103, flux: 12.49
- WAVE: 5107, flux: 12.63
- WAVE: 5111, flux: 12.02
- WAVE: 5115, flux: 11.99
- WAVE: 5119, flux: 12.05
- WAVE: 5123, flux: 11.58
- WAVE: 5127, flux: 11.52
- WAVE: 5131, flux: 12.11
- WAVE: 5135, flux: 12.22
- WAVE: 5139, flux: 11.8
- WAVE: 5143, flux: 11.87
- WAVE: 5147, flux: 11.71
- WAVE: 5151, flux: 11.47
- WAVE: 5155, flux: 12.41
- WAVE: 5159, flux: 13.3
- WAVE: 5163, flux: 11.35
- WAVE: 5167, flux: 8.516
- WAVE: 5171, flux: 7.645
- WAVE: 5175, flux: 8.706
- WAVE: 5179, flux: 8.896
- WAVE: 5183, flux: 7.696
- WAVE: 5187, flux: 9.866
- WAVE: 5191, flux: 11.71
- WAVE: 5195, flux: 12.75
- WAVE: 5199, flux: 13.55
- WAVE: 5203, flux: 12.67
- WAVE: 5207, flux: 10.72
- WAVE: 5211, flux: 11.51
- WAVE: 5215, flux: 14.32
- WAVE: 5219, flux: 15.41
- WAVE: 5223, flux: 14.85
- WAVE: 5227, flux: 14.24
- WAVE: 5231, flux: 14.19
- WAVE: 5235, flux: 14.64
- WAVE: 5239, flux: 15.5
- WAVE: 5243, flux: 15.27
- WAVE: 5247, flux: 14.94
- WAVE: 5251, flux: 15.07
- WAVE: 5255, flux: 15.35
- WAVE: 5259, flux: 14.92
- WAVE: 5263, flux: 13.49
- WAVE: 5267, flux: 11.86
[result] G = 0.98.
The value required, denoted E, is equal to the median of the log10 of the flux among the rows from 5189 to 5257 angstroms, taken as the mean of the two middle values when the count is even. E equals 1.16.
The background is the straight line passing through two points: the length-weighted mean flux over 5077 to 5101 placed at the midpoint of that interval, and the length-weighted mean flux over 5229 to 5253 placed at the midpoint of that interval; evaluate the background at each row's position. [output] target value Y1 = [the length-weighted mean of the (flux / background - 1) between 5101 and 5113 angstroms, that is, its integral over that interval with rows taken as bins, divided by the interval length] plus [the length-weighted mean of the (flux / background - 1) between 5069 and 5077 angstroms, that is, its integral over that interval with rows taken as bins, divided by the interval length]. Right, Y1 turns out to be -0.08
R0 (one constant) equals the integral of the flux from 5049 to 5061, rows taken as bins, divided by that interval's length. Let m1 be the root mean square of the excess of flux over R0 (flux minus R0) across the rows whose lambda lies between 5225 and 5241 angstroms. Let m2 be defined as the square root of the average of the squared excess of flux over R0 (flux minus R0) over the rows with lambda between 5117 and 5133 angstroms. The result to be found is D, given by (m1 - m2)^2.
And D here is 0.16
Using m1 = 1.279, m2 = 1.68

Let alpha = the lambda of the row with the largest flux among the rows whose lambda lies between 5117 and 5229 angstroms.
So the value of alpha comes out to 5219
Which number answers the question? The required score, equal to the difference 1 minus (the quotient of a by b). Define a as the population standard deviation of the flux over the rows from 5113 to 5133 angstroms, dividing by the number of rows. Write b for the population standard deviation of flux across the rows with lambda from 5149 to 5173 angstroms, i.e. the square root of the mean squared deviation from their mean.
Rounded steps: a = 0.2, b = 2.03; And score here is 1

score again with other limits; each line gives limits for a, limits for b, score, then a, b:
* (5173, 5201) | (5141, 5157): -5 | 2.1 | 0.35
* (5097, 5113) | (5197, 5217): 1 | 0.2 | 1.31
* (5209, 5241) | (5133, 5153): -4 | 1.2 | 0.24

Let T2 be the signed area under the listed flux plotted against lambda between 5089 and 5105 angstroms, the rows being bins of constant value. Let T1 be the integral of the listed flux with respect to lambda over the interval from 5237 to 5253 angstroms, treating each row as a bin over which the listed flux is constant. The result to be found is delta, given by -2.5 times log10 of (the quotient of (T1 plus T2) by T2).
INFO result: -0.84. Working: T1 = 243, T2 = 208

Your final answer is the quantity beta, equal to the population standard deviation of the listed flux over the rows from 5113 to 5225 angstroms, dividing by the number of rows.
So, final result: 1.92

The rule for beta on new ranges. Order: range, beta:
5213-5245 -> 0.50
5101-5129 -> 0.38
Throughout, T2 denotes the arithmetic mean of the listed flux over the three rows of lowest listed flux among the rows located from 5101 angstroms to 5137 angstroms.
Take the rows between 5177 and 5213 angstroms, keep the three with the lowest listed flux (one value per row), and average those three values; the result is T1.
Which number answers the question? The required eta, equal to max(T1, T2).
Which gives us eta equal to 11.7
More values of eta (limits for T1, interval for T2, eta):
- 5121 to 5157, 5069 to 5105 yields 12.3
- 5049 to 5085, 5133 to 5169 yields 12.3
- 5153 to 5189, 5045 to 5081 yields 12.4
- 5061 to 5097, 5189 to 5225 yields 12.3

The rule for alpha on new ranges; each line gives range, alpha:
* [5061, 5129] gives 5091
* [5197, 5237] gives 5219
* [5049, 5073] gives 5059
